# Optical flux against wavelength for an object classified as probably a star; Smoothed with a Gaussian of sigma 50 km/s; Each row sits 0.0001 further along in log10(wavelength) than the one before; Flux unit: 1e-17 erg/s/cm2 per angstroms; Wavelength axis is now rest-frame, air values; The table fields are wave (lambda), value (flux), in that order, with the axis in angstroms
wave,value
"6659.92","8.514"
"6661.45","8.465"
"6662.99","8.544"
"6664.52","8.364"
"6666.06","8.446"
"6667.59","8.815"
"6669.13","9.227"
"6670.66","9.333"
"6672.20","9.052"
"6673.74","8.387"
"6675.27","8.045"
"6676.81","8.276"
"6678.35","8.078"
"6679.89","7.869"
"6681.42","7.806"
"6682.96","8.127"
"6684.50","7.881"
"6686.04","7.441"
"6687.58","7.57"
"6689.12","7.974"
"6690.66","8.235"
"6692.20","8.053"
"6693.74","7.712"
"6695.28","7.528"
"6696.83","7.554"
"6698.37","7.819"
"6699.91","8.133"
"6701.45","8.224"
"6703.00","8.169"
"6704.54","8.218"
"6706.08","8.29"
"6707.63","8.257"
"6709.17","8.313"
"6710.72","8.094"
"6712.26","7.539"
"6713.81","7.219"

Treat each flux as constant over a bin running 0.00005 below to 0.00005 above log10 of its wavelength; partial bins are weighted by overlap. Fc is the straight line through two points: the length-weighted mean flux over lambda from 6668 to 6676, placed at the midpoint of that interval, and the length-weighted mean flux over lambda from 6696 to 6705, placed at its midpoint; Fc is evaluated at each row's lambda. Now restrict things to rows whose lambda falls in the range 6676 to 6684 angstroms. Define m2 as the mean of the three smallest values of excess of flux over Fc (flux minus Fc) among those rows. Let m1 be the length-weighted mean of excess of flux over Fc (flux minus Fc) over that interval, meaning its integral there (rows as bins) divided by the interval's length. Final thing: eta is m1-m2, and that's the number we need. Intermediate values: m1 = -0.56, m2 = -0.67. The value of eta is 0.11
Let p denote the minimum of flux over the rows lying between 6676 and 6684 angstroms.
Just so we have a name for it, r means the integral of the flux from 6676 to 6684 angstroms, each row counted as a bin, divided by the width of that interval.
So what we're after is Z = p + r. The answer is 15.83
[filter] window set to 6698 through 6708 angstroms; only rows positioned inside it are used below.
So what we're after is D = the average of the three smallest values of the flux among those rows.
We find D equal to 8.04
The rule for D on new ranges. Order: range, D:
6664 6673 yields 8.54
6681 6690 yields 7.61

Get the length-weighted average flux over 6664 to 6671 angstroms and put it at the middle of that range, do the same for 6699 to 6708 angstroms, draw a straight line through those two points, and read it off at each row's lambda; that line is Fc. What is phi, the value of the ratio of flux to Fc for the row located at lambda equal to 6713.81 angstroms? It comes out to 0.90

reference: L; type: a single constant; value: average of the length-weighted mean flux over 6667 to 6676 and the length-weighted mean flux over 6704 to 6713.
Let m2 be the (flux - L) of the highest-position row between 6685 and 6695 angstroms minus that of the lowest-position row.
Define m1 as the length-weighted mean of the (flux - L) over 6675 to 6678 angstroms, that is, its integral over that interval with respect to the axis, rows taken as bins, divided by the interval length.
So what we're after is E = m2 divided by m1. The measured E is -0.9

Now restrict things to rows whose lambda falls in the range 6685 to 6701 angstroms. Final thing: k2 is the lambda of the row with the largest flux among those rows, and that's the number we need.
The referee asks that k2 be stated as 6690.66 angstroms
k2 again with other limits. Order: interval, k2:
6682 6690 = 6682.96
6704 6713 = 6709.17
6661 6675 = 6670.66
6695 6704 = 6701.45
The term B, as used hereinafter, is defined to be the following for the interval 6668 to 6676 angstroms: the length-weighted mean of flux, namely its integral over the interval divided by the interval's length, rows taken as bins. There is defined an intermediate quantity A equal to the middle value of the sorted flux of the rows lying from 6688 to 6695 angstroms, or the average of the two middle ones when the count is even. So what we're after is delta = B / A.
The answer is 1.10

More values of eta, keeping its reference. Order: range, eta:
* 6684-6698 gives 0.30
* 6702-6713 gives 0.18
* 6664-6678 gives 0.43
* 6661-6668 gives 0.10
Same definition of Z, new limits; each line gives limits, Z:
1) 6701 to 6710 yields 16.41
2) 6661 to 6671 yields 17.09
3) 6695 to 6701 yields 15.33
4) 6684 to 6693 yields 15.30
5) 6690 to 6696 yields 15.41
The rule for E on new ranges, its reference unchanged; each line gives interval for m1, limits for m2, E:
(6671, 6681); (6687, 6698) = 0.1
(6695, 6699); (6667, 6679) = 0.9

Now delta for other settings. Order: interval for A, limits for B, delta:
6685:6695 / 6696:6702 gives 1.01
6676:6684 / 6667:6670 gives 1.12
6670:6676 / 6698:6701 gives 0.92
